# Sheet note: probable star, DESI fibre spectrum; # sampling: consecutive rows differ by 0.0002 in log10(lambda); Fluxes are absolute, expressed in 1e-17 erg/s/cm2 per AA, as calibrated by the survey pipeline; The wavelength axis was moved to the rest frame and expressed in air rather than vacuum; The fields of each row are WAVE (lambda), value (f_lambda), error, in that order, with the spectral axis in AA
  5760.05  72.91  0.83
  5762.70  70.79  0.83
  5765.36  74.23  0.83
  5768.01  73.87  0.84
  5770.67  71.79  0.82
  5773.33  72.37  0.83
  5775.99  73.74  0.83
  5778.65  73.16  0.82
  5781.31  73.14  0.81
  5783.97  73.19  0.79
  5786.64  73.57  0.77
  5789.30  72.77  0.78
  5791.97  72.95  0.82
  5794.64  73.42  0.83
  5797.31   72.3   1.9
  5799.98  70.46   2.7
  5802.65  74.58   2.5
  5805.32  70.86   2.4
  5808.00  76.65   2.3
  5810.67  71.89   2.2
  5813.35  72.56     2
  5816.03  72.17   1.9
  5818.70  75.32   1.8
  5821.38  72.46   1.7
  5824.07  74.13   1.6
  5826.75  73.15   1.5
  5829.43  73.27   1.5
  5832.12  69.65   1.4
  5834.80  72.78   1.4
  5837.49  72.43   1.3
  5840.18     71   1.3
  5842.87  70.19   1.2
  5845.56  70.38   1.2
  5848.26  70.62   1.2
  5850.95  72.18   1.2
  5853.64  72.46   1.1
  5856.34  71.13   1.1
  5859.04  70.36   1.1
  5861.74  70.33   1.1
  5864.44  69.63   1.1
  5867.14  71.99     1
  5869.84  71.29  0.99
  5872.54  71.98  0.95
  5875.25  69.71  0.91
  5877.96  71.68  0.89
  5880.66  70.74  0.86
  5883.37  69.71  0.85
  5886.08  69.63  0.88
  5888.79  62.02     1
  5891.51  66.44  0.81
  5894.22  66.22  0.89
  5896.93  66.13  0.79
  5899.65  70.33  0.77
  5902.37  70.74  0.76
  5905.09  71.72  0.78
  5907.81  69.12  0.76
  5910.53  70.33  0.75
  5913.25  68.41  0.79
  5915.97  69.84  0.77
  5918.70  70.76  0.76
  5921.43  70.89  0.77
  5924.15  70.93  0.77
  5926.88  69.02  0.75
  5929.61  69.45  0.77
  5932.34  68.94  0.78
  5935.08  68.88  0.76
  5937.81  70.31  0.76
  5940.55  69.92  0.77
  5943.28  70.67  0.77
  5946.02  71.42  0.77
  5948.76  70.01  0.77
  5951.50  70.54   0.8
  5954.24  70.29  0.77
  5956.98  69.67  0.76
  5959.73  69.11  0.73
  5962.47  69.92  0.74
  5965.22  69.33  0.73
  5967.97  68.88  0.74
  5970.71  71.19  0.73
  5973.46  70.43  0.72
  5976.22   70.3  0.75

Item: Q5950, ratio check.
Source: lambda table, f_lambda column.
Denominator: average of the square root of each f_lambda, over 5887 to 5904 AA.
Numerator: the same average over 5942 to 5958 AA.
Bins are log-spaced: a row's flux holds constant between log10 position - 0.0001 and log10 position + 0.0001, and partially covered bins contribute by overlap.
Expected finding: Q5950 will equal 1.03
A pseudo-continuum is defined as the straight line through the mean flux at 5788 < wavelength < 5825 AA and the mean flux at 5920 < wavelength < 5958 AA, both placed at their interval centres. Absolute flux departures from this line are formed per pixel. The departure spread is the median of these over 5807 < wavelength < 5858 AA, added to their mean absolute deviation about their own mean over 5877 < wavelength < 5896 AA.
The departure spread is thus 3.3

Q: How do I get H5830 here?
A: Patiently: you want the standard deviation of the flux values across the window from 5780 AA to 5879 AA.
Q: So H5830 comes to 1.6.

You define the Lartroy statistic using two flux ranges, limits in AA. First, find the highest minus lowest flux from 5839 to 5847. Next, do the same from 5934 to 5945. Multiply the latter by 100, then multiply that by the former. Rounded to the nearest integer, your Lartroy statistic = 145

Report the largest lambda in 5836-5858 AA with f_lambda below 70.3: 5842.87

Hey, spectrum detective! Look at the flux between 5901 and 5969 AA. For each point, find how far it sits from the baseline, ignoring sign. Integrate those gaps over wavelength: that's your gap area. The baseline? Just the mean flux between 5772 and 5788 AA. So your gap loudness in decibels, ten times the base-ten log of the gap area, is 23.4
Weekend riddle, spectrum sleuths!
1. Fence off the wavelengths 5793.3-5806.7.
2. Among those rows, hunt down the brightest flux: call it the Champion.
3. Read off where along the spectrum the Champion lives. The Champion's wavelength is 5802.65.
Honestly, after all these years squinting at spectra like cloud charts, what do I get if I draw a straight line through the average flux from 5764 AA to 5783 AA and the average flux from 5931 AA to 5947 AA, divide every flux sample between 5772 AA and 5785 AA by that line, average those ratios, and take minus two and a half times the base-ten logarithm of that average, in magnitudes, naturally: -0.001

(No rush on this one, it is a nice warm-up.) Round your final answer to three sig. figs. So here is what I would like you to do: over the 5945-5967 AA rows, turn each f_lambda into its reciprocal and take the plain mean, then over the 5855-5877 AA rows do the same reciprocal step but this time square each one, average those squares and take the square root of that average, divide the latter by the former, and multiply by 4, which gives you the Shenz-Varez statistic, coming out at 3.96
